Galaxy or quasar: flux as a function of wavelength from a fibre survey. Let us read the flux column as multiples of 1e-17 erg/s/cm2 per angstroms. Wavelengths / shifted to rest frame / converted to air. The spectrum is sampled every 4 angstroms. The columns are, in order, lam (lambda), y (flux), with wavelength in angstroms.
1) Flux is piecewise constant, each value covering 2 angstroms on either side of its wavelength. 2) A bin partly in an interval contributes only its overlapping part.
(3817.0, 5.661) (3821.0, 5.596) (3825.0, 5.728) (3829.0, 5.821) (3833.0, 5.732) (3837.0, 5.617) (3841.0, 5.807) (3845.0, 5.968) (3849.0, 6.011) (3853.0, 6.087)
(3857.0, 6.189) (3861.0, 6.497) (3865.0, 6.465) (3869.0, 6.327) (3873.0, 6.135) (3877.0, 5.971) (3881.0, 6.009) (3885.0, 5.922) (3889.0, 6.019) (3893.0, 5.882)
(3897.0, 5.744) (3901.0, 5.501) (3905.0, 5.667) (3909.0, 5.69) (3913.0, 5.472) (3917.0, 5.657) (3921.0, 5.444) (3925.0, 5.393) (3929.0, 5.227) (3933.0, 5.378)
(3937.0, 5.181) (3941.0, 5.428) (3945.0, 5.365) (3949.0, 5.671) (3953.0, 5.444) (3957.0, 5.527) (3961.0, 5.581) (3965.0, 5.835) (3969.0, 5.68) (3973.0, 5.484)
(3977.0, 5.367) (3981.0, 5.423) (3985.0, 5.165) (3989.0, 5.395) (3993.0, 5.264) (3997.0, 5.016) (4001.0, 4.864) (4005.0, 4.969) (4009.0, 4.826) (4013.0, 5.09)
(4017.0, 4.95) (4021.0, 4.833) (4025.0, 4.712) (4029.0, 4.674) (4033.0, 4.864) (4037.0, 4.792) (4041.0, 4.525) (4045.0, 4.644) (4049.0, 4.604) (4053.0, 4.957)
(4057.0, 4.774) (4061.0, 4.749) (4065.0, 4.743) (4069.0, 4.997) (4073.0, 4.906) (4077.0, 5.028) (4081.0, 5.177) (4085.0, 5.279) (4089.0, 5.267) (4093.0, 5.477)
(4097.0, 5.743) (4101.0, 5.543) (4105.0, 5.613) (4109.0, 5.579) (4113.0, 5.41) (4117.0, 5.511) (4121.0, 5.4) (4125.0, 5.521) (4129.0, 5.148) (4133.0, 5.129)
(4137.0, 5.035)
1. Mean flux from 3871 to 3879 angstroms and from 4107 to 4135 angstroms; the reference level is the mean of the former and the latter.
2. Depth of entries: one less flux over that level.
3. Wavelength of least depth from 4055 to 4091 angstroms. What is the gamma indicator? 4085.0 angstroms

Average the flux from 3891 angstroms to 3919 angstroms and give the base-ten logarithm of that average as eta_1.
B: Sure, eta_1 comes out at 0.753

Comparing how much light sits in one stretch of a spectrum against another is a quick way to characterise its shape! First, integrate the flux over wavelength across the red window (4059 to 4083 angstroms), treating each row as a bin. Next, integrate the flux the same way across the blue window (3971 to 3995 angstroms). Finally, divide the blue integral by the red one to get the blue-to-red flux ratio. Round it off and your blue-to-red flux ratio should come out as 1.08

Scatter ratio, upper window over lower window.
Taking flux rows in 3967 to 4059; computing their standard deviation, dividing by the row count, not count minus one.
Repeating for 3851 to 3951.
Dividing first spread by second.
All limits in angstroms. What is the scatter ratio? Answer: 0.83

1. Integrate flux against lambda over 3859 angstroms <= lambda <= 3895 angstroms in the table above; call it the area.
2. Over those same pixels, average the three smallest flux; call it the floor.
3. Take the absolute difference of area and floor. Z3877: 215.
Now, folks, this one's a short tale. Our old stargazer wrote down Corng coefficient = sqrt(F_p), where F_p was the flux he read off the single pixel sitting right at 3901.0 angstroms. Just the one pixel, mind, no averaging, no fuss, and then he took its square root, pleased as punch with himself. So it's 2.35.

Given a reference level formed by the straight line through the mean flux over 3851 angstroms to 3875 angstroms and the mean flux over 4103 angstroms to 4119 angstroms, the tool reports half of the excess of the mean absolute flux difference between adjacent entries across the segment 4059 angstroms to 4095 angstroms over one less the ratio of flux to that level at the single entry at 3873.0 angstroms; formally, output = 0.050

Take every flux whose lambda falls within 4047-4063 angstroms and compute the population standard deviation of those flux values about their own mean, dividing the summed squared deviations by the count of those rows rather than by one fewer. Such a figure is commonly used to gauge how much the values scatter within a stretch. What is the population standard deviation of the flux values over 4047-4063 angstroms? 0.125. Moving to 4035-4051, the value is 0.097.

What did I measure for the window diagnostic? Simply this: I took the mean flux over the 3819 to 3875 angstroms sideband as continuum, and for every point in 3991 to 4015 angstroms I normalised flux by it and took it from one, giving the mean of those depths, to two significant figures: 0.17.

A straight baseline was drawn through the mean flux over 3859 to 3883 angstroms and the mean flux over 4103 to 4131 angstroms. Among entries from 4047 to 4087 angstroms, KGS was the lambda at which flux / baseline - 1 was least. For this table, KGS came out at 4049.0 angstroms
